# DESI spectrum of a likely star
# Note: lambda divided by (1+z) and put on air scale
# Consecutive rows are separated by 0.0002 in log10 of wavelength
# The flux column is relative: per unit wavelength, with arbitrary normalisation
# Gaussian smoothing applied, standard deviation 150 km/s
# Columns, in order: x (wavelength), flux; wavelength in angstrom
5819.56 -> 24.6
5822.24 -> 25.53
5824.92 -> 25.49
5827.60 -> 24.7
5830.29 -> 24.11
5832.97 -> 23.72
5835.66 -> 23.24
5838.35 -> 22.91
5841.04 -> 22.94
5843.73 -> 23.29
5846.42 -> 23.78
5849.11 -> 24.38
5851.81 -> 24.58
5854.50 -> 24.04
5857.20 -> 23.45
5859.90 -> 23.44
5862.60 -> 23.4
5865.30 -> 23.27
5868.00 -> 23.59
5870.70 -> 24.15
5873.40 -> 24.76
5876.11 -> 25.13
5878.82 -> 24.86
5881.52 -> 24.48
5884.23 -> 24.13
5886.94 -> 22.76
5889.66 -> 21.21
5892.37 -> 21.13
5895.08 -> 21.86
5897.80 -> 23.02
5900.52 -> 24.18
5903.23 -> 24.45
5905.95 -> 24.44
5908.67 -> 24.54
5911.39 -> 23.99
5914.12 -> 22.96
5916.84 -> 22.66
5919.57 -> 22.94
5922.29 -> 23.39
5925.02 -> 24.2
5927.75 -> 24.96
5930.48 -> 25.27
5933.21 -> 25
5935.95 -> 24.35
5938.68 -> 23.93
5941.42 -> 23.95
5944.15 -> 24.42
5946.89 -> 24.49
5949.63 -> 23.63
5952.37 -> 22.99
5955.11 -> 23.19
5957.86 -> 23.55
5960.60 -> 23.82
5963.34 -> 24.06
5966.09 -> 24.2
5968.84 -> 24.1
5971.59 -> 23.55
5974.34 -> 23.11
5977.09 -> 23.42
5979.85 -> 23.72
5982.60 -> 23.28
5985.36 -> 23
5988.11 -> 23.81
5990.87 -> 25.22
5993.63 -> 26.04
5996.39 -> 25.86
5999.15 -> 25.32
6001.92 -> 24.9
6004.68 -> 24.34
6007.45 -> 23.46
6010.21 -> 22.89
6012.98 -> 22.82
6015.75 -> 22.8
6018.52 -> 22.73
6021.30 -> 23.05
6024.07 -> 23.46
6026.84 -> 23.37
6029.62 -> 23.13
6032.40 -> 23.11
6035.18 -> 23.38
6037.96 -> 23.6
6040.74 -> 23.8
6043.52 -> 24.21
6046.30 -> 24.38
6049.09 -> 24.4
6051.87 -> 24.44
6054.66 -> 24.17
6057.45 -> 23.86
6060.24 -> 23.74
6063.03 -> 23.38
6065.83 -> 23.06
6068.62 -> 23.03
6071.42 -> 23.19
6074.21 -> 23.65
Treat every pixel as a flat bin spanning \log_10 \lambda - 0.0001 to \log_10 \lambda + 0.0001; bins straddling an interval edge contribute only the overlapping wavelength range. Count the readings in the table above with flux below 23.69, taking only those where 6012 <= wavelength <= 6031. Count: 7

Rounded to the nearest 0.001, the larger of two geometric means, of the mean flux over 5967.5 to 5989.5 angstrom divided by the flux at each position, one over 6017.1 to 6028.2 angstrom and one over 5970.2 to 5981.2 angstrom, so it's 1.015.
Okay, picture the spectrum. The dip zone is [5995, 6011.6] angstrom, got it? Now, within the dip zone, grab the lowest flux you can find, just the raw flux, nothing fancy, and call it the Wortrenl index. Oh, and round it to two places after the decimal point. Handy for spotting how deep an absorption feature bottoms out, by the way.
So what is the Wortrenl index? 22.89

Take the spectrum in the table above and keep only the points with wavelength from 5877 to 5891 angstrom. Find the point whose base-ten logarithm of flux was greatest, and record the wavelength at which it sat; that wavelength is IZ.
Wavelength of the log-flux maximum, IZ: 5878.82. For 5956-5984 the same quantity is 5966.09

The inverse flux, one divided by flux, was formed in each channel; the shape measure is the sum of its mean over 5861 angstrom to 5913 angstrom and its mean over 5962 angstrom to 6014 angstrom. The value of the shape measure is 0.0840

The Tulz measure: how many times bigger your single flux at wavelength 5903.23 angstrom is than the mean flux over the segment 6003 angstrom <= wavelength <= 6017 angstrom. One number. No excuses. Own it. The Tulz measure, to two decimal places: 1.05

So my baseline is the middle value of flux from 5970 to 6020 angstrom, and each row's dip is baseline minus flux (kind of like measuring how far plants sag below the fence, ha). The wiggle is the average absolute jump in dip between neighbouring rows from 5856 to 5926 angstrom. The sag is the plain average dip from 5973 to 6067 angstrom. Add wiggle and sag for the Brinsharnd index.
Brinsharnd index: 0.22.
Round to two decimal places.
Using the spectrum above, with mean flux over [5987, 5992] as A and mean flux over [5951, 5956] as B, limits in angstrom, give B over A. 0.94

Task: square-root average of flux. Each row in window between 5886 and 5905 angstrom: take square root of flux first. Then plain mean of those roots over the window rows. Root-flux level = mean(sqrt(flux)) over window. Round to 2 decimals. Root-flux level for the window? 4.76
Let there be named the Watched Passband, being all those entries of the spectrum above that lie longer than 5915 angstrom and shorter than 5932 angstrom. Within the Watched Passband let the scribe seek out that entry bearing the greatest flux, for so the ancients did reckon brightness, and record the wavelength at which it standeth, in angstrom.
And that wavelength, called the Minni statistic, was 5930.48 angstrom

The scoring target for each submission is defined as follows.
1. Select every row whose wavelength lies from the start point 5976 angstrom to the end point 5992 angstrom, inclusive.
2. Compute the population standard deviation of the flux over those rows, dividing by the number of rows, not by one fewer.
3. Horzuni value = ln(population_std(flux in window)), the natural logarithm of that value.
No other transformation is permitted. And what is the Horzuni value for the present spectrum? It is -0.34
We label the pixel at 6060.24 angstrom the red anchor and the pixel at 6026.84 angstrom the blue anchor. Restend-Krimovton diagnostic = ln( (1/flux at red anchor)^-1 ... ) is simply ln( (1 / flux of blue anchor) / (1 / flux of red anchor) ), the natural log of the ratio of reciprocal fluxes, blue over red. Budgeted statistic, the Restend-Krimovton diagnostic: 0.016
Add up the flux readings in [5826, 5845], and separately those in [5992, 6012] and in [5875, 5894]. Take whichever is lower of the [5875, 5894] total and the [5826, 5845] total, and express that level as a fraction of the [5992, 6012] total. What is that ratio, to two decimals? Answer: 0.95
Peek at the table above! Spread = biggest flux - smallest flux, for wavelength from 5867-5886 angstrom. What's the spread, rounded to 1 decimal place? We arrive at 1.5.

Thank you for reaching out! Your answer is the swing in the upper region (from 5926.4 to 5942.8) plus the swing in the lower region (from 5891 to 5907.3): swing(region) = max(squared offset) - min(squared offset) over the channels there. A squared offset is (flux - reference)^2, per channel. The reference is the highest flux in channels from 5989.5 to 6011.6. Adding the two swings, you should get 25.4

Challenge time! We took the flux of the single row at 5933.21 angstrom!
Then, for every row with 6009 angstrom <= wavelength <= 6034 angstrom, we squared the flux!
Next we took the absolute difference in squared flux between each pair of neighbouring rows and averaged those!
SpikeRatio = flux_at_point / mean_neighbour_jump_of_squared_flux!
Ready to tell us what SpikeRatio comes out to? 3.5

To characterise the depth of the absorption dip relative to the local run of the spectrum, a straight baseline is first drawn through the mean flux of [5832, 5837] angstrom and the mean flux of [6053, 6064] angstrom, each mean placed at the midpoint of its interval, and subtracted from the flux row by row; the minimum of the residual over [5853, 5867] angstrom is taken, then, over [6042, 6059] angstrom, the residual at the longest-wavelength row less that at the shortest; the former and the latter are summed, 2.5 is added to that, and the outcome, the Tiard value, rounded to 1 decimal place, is 1.9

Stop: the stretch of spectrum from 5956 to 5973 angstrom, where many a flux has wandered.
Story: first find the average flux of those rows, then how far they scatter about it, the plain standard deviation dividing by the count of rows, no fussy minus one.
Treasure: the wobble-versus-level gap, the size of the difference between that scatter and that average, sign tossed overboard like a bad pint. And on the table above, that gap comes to 23.6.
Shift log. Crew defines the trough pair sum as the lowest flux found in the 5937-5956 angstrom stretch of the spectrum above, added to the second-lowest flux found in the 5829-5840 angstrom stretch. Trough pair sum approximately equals 46.2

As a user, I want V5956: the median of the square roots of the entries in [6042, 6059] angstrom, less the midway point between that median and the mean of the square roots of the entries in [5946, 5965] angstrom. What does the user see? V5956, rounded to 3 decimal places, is 0.032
